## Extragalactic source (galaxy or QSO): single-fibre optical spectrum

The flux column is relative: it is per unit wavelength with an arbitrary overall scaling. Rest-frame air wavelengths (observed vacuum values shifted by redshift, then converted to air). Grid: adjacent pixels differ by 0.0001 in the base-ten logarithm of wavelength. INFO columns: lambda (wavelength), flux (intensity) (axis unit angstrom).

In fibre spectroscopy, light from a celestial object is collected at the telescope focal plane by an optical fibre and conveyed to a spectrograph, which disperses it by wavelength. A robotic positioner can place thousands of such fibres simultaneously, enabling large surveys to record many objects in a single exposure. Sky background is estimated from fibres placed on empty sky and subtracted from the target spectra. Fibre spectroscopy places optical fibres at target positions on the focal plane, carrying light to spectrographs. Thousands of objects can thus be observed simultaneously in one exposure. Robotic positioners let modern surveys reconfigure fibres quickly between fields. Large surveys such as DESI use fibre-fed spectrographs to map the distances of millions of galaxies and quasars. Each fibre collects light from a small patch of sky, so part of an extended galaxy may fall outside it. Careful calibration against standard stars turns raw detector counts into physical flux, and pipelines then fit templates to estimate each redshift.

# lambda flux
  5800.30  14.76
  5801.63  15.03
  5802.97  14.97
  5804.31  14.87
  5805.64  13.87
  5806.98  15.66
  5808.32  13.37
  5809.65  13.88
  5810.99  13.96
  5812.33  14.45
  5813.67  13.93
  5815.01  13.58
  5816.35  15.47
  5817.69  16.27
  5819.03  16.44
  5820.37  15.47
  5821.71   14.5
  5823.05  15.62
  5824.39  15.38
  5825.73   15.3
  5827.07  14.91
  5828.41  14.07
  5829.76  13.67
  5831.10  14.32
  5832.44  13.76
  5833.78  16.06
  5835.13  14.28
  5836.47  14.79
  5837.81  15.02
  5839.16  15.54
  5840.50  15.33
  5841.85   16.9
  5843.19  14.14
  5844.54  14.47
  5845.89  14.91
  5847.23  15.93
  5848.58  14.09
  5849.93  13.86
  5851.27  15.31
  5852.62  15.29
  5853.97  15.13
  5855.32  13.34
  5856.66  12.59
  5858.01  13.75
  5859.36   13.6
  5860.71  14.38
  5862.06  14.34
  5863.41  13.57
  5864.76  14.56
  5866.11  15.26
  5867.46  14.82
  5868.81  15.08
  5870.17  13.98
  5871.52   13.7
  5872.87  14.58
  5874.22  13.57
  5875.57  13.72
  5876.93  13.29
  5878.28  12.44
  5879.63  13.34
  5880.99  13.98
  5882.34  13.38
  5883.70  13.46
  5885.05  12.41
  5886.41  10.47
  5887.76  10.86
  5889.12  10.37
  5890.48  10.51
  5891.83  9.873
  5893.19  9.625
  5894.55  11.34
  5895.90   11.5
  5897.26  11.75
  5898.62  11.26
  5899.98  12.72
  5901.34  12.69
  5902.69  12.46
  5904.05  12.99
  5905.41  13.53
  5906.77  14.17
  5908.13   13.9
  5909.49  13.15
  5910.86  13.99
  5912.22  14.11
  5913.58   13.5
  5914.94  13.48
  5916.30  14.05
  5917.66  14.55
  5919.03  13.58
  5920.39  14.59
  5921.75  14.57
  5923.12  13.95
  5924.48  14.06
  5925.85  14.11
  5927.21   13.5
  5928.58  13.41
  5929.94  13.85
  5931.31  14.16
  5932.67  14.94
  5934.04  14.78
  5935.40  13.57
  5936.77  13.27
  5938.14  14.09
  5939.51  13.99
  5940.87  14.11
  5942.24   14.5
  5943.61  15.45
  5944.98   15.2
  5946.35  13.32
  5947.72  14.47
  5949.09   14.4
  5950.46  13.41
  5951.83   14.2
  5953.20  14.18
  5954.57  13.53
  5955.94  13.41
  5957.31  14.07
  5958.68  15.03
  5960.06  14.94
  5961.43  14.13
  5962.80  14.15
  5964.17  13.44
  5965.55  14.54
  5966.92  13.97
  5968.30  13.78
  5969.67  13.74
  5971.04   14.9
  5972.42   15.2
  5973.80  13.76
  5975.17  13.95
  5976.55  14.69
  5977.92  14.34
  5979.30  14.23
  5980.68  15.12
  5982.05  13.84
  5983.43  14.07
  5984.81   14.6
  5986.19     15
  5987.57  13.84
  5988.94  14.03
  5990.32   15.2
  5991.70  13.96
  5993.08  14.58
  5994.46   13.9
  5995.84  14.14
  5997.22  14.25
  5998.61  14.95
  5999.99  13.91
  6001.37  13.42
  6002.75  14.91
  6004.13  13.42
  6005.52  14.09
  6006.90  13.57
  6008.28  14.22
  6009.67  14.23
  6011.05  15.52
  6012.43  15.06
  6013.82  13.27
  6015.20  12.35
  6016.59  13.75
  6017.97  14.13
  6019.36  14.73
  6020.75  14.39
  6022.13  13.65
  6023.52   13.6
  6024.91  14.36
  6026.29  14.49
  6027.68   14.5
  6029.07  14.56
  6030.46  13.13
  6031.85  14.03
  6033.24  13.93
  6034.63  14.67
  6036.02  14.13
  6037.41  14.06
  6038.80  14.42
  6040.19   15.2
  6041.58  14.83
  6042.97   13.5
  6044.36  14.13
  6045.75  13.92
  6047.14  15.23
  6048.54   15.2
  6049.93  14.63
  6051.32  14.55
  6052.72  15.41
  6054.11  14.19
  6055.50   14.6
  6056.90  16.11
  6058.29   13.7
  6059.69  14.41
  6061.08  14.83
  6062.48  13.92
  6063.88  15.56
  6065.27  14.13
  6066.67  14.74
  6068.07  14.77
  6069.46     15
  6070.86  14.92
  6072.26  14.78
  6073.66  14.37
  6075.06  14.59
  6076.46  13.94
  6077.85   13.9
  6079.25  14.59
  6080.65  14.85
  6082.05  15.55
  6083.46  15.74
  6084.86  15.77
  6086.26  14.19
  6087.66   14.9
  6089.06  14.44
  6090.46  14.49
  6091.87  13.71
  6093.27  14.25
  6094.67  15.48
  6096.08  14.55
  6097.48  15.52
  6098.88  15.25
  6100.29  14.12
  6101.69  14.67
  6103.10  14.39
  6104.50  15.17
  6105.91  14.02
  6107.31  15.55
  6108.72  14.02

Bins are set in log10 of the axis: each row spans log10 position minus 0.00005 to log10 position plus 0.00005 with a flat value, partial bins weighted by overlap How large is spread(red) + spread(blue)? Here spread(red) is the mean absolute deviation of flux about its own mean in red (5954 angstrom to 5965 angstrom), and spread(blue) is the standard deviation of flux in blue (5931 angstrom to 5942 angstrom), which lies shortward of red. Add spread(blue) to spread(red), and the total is 1.0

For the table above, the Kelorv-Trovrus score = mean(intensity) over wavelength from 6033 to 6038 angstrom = 14.2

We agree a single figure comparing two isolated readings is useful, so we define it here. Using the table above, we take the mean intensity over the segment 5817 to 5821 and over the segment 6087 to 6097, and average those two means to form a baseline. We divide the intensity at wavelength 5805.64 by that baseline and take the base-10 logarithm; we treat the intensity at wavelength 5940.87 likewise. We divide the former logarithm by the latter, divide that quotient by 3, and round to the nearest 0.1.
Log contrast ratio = 0.4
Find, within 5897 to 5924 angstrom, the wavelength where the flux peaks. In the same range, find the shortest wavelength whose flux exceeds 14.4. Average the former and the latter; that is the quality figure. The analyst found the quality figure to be 5919.0 angstrom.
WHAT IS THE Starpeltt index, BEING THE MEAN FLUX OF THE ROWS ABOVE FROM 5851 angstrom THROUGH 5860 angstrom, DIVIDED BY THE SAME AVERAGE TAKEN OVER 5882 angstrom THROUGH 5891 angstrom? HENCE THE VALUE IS 1.22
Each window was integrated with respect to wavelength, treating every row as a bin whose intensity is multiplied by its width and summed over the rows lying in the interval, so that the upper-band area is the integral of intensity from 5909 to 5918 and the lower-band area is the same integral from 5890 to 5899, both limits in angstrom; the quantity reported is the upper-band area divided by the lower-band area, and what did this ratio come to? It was 1.28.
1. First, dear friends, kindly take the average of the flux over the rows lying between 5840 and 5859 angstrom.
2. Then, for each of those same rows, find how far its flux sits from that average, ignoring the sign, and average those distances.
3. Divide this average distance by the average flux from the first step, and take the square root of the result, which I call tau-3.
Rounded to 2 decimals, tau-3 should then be 0.25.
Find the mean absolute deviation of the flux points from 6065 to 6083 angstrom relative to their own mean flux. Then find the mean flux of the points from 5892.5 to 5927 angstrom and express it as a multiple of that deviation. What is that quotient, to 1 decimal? 38.4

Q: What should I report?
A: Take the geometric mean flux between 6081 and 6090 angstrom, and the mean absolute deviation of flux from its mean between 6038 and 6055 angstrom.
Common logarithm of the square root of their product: 0.43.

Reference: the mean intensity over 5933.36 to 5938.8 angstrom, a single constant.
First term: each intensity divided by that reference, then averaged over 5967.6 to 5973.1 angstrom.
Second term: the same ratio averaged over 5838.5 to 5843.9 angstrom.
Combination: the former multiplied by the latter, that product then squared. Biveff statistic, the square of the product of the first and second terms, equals 1.32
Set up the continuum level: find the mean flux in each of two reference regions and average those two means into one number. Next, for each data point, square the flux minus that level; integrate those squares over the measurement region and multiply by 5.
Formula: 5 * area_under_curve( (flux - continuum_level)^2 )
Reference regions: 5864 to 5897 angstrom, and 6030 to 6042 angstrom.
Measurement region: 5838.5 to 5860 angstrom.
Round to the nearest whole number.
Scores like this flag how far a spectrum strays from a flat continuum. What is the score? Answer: 259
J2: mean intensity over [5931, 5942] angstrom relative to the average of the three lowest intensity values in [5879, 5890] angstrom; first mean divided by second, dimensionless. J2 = 1.34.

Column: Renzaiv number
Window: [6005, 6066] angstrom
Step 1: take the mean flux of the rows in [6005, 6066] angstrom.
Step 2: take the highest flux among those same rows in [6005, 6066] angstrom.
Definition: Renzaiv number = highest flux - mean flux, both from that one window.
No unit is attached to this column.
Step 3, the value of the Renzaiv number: 1.8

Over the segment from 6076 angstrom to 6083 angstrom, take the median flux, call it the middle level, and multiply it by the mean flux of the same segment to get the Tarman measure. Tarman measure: 213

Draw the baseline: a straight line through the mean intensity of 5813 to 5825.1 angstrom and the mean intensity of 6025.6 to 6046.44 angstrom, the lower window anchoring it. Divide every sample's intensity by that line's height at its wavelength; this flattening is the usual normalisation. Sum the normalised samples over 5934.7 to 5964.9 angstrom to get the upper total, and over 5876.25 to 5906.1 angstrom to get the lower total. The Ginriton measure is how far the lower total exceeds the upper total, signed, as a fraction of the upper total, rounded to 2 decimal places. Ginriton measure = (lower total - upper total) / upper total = -0.16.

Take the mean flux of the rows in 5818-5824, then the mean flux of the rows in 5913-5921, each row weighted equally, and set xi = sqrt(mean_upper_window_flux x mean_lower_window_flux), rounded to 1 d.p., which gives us 14.7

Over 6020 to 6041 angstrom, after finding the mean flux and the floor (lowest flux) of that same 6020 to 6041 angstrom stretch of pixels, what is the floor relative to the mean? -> 0.924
